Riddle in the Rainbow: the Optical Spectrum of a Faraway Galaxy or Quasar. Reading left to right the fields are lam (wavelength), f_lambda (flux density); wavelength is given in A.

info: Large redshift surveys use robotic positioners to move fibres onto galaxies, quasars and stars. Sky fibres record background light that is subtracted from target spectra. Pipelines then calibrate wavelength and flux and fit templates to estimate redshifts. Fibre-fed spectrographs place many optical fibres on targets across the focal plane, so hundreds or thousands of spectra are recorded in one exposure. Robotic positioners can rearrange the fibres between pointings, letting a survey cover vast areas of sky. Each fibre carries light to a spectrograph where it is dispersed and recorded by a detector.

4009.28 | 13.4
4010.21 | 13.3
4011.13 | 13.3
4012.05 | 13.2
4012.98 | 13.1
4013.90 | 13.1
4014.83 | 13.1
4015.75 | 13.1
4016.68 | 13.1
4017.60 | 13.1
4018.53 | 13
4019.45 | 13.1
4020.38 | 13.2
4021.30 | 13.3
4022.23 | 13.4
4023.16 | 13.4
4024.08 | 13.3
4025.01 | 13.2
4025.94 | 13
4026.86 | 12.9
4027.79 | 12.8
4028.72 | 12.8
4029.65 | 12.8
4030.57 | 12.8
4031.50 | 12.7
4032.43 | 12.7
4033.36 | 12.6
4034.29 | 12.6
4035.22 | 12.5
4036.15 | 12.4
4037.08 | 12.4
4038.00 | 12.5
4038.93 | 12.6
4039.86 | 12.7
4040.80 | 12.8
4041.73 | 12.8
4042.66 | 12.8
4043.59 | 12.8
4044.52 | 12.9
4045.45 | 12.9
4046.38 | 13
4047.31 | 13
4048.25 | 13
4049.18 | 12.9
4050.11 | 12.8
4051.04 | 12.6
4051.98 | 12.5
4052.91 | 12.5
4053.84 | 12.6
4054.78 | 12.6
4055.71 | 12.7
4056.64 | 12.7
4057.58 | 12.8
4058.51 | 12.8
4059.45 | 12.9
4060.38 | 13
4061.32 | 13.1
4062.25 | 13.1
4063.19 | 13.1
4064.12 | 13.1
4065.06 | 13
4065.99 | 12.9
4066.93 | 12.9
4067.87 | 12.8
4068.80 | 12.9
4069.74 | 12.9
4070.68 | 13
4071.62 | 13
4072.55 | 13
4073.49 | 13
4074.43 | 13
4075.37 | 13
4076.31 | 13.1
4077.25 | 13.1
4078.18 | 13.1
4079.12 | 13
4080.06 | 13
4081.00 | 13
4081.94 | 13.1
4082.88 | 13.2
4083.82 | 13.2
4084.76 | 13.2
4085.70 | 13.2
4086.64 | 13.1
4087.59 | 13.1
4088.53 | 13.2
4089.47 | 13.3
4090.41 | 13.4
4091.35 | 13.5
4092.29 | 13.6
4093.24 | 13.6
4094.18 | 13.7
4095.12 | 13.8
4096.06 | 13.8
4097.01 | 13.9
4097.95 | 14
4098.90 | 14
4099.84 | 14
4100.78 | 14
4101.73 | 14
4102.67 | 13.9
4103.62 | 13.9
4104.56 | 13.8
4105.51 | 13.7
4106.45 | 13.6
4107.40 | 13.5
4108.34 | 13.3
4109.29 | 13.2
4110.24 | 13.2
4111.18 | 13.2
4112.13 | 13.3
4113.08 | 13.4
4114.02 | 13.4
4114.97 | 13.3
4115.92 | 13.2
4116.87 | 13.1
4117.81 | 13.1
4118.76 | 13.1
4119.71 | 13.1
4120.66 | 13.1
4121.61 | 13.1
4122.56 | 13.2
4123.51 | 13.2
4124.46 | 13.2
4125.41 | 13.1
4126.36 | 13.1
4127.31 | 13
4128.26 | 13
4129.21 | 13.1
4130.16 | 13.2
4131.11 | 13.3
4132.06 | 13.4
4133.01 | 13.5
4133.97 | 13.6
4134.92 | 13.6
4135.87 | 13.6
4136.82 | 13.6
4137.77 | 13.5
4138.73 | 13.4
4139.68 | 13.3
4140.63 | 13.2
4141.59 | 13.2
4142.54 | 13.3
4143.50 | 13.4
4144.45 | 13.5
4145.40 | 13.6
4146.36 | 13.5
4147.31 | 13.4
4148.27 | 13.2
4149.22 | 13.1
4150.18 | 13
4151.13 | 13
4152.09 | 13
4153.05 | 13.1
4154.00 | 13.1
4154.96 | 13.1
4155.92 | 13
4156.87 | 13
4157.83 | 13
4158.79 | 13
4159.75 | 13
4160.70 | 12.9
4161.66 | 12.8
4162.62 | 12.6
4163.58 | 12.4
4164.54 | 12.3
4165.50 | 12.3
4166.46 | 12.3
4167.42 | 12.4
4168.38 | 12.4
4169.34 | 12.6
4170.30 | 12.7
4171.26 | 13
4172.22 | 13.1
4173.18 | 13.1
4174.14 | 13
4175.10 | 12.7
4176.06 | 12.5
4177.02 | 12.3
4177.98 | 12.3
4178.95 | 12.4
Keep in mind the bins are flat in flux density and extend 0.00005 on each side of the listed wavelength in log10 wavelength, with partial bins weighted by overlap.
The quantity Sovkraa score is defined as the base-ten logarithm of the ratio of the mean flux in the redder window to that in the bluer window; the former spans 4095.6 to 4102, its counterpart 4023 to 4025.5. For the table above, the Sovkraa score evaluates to 0.021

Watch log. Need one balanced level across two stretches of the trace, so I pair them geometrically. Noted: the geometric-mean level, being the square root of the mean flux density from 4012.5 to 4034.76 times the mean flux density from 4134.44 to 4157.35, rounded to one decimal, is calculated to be 13.1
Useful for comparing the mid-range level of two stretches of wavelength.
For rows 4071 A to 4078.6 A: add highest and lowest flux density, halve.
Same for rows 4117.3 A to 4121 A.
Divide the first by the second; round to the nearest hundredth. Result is 1.00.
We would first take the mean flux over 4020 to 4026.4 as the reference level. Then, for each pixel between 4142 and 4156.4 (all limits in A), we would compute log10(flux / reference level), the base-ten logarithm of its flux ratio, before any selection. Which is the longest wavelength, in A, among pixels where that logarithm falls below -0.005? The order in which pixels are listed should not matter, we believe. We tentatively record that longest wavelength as 4155.92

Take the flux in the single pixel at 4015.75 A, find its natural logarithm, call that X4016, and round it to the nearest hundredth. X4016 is 2.57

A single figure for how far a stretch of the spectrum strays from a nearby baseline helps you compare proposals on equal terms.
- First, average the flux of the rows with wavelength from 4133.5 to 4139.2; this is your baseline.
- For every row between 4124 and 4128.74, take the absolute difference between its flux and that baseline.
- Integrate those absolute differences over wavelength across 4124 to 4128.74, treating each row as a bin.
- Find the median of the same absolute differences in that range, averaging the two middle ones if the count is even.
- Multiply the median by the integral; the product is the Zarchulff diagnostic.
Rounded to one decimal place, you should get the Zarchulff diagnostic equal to 1.0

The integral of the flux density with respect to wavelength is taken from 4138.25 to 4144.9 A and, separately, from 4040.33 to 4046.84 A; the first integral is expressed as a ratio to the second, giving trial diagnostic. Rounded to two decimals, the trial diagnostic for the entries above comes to 1.06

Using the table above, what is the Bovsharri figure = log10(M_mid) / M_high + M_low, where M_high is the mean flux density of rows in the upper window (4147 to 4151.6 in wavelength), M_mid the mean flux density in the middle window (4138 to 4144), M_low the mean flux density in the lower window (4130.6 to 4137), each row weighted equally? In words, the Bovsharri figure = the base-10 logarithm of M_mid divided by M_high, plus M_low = 13.60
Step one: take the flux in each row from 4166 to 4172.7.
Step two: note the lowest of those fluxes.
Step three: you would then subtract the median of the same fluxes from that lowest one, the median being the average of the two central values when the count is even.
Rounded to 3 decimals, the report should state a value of -0.300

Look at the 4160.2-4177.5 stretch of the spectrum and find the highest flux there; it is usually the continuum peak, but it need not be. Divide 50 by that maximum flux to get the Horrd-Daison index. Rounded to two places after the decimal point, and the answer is 3.82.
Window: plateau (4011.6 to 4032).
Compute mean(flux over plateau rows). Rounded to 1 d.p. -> 13.1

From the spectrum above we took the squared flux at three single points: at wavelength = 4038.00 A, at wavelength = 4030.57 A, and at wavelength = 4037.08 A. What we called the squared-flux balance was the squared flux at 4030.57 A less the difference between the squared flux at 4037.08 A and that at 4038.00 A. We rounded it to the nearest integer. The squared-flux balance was 166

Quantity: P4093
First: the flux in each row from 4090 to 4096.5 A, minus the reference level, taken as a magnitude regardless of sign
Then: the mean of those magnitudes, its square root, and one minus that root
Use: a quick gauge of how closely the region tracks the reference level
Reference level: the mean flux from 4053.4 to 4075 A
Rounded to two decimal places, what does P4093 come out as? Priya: 0.15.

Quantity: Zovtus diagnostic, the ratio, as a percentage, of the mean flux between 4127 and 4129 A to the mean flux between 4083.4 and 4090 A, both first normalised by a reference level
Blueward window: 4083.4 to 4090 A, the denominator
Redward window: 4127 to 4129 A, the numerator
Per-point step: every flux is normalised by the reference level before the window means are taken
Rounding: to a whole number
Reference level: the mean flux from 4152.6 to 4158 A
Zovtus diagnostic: 99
